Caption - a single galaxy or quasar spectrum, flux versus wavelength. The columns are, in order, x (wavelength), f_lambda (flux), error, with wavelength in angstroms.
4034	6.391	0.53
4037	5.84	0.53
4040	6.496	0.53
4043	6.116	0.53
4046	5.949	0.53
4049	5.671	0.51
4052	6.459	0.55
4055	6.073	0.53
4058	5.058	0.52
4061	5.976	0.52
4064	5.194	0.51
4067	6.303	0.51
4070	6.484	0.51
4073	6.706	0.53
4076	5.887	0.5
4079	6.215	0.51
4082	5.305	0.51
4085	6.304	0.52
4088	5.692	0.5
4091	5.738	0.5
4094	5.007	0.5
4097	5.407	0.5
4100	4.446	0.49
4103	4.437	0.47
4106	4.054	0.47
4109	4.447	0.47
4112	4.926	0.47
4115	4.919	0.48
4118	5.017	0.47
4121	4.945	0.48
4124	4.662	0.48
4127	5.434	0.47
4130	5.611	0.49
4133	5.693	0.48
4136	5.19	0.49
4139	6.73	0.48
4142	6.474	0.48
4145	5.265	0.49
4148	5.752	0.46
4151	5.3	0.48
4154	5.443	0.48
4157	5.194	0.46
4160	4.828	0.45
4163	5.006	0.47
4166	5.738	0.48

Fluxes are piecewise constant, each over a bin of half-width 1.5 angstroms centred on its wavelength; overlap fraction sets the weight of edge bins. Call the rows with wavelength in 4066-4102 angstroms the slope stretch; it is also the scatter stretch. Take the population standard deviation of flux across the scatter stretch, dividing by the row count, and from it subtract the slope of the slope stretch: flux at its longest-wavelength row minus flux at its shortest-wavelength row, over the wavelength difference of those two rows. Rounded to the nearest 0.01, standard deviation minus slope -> 0.69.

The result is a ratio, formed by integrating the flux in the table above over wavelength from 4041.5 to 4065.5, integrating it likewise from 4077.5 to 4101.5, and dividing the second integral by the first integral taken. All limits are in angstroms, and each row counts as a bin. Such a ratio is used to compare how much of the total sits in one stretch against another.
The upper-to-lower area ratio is 0.95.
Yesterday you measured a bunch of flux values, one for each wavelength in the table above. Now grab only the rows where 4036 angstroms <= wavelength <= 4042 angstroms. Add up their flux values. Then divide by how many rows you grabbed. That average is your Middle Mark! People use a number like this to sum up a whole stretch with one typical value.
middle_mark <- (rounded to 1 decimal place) 6.2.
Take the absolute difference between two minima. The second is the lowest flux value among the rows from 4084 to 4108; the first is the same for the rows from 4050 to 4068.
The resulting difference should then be 1.0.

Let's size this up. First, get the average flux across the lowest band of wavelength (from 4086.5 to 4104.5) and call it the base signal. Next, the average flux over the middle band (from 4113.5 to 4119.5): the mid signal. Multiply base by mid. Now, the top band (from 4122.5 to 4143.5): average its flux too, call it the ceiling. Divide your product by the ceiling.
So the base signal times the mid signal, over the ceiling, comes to 4.5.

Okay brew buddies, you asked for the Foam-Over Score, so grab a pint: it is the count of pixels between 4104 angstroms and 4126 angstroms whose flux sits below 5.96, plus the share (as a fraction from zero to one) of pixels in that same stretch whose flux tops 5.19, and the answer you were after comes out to 7.0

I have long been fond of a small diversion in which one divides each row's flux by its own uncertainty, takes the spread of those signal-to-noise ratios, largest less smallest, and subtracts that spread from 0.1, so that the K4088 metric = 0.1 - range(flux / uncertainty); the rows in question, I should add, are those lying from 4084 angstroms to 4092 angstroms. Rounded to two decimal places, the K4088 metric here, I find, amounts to -0.64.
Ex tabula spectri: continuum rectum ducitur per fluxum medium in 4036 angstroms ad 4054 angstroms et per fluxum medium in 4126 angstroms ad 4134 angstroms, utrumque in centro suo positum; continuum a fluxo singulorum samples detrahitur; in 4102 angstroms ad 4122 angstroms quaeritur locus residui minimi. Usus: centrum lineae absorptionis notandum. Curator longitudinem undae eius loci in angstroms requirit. 4106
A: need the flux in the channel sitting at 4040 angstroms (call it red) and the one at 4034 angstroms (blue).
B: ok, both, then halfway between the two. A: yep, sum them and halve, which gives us 6.4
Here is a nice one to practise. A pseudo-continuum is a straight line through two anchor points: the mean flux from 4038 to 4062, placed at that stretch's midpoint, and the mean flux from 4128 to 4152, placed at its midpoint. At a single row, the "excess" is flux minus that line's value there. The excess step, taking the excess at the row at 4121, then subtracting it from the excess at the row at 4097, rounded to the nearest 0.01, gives 0.40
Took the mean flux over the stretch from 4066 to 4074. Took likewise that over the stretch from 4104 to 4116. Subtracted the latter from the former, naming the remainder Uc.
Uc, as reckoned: 1.9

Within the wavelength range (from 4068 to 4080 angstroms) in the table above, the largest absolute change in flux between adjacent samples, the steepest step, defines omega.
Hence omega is 0.82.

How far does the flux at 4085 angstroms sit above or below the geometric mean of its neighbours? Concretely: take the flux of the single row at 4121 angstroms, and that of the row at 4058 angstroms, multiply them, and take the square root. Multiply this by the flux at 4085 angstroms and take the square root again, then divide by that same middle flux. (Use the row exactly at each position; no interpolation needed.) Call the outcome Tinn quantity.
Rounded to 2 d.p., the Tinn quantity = 0.89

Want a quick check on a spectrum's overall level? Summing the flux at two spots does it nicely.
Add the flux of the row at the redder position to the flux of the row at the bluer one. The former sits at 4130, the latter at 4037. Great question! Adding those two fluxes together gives 11.5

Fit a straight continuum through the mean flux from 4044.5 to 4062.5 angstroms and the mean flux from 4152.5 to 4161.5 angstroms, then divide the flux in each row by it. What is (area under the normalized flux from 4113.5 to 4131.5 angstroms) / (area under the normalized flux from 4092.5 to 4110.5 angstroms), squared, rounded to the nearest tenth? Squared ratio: 1.3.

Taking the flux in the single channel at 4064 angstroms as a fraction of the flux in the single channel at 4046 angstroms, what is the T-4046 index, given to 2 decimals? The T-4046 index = 0.87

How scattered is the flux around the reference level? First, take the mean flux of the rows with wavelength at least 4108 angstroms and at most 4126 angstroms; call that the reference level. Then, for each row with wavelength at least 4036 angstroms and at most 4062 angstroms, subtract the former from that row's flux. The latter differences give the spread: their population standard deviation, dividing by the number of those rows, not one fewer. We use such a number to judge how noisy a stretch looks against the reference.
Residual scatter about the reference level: 0.41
